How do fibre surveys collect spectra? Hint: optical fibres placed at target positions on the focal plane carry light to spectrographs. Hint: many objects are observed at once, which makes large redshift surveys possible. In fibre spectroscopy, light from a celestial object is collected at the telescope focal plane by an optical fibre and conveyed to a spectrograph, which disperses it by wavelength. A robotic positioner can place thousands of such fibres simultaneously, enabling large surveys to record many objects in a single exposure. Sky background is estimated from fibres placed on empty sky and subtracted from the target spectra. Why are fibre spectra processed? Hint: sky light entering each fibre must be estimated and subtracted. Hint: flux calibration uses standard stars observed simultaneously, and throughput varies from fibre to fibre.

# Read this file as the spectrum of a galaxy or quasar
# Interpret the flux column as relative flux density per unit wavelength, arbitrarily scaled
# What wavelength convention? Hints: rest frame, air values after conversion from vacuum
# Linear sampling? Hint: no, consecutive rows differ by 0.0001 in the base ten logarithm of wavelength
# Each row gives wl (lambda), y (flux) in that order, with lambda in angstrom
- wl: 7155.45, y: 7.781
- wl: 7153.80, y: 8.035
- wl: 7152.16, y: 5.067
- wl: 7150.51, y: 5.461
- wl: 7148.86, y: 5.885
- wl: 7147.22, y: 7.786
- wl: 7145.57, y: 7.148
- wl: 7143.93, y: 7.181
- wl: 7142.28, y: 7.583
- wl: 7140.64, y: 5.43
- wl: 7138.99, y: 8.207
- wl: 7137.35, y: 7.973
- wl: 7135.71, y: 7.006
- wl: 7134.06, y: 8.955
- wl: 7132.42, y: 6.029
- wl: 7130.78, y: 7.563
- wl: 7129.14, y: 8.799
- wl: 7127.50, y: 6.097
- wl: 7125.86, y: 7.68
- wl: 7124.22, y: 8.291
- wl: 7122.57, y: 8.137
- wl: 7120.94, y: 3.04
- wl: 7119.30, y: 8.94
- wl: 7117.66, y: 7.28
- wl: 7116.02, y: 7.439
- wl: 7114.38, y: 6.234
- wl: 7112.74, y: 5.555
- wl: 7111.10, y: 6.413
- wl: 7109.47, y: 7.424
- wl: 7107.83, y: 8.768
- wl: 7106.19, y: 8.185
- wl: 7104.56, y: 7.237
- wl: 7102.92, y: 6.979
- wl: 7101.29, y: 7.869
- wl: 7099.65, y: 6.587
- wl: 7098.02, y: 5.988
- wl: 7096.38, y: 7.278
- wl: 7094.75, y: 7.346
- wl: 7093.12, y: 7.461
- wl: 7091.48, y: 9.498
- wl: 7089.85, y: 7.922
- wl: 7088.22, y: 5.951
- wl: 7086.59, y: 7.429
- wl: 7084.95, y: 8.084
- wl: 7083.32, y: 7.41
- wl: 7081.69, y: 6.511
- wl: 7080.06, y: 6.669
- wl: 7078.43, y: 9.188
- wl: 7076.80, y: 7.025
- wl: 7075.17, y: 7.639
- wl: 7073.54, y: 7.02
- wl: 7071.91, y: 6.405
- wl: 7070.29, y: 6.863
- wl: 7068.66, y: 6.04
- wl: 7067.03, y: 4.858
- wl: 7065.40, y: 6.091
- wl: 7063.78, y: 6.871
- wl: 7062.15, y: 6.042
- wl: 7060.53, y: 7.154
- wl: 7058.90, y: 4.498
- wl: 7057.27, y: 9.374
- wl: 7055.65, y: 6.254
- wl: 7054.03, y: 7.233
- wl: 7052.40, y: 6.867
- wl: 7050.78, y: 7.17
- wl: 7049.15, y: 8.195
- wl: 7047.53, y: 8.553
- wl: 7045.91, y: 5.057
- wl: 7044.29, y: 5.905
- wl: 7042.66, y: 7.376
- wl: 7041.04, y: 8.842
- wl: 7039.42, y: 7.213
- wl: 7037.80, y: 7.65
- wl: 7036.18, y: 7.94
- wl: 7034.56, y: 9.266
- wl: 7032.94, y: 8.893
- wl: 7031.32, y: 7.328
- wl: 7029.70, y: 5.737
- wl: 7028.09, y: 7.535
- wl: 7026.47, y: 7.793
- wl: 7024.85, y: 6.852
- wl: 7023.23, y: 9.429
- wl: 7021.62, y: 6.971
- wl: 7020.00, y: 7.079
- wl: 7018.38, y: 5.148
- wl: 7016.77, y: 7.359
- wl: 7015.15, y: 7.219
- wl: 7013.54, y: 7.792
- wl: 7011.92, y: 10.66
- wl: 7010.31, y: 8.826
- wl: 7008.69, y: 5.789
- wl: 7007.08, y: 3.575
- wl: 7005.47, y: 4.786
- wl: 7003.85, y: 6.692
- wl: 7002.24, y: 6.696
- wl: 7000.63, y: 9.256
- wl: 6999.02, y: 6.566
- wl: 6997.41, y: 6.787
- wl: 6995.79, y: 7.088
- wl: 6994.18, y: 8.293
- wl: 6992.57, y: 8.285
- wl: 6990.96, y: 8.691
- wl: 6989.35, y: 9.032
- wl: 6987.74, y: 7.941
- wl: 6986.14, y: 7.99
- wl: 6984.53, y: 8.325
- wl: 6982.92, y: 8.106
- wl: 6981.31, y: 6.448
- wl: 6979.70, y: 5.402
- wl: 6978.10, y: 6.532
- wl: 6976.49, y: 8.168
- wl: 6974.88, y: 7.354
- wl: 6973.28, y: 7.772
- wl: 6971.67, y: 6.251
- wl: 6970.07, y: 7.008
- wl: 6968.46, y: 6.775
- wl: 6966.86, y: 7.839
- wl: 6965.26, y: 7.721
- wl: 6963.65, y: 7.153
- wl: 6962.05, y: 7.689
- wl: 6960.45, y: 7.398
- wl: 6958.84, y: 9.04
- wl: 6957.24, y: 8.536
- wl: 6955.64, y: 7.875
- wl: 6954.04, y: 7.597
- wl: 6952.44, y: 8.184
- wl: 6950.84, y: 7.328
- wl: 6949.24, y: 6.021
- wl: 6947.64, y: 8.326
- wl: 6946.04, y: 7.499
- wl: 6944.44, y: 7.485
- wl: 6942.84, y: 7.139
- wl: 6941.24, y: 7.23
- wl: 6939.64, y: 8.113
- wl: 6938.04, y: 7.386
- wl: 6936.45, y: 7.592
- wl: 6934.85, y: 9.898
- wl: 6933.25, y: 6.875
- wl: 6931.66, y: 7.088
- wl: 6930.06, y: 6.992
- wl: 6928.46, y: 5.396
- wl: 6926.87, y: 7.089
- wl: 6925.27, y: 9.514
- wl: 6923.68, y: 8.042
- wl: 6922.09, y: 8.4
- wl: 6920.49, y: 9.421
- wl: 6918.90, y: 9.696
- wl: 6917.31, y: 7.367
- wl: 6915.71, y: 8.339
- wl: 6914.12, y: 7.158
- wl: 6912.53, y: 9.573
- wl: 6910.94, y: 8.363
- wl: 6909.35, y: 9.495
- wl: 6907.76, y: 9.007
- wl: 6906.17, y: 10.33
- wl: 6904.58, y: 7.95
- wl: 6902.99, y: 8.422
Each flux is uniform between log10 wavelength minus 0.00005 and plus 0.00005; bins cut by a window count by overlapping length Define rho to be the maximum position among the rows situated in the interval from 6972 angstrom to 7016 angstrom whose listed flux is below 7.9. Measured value 7015.15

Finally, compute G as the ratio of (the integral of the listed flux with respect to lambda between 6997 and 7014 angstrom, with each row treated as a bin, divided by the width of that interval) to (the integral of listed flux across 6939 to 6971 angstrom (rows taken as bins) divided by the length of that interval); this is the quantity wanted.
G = 0.93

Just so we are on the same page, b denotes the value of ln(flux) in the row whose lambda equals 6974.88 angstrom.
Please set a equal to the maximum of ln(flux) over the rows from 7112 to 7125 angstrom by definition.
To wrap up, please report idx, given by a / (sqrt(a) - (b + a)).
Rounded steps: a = 2.19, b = 2.00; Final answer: -0.810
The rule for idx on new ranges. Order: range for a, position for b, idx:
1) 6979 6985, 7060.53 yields -0.805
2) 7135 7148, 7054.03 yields -0.800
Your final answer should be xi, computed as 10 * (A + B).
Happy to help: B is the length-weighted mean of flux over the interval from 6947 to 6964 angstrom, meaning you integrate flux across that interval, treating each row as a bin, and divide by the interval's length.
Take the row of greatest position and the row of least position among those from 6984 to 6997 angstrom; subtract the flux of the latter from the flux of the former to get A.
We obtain 65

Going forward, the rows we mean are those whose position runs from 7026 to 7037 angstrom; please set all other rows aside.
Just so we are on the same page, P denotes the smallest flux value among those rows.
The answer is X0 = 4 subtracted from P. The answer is 1.7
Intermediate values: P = 5.737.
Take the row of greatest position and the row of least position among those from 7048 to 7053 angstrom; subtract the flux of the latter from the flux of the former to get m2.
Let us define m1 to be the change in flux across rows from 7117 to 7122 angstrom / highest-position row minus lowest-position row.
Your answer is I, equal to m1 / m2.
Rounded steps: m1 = -4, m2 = -1.3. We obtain 3.2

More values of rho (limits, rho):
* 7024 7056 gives 7055.65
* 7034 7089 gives 7088.22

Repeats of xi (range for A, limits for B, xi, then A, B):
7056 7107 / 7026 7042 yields 66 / -1.2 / 7.8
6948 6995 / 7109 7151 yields 93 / 2.3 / 7.1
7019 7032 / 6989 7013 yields 76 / 0.2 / 7.4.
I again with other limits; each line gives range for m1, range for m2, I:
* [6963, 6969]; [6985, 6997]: 0.4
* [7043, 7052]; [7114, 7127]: 0.9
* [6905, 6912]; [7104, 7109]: -1.3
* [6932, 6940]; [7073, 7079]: 0.6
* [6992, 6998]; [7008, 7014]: -0.7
